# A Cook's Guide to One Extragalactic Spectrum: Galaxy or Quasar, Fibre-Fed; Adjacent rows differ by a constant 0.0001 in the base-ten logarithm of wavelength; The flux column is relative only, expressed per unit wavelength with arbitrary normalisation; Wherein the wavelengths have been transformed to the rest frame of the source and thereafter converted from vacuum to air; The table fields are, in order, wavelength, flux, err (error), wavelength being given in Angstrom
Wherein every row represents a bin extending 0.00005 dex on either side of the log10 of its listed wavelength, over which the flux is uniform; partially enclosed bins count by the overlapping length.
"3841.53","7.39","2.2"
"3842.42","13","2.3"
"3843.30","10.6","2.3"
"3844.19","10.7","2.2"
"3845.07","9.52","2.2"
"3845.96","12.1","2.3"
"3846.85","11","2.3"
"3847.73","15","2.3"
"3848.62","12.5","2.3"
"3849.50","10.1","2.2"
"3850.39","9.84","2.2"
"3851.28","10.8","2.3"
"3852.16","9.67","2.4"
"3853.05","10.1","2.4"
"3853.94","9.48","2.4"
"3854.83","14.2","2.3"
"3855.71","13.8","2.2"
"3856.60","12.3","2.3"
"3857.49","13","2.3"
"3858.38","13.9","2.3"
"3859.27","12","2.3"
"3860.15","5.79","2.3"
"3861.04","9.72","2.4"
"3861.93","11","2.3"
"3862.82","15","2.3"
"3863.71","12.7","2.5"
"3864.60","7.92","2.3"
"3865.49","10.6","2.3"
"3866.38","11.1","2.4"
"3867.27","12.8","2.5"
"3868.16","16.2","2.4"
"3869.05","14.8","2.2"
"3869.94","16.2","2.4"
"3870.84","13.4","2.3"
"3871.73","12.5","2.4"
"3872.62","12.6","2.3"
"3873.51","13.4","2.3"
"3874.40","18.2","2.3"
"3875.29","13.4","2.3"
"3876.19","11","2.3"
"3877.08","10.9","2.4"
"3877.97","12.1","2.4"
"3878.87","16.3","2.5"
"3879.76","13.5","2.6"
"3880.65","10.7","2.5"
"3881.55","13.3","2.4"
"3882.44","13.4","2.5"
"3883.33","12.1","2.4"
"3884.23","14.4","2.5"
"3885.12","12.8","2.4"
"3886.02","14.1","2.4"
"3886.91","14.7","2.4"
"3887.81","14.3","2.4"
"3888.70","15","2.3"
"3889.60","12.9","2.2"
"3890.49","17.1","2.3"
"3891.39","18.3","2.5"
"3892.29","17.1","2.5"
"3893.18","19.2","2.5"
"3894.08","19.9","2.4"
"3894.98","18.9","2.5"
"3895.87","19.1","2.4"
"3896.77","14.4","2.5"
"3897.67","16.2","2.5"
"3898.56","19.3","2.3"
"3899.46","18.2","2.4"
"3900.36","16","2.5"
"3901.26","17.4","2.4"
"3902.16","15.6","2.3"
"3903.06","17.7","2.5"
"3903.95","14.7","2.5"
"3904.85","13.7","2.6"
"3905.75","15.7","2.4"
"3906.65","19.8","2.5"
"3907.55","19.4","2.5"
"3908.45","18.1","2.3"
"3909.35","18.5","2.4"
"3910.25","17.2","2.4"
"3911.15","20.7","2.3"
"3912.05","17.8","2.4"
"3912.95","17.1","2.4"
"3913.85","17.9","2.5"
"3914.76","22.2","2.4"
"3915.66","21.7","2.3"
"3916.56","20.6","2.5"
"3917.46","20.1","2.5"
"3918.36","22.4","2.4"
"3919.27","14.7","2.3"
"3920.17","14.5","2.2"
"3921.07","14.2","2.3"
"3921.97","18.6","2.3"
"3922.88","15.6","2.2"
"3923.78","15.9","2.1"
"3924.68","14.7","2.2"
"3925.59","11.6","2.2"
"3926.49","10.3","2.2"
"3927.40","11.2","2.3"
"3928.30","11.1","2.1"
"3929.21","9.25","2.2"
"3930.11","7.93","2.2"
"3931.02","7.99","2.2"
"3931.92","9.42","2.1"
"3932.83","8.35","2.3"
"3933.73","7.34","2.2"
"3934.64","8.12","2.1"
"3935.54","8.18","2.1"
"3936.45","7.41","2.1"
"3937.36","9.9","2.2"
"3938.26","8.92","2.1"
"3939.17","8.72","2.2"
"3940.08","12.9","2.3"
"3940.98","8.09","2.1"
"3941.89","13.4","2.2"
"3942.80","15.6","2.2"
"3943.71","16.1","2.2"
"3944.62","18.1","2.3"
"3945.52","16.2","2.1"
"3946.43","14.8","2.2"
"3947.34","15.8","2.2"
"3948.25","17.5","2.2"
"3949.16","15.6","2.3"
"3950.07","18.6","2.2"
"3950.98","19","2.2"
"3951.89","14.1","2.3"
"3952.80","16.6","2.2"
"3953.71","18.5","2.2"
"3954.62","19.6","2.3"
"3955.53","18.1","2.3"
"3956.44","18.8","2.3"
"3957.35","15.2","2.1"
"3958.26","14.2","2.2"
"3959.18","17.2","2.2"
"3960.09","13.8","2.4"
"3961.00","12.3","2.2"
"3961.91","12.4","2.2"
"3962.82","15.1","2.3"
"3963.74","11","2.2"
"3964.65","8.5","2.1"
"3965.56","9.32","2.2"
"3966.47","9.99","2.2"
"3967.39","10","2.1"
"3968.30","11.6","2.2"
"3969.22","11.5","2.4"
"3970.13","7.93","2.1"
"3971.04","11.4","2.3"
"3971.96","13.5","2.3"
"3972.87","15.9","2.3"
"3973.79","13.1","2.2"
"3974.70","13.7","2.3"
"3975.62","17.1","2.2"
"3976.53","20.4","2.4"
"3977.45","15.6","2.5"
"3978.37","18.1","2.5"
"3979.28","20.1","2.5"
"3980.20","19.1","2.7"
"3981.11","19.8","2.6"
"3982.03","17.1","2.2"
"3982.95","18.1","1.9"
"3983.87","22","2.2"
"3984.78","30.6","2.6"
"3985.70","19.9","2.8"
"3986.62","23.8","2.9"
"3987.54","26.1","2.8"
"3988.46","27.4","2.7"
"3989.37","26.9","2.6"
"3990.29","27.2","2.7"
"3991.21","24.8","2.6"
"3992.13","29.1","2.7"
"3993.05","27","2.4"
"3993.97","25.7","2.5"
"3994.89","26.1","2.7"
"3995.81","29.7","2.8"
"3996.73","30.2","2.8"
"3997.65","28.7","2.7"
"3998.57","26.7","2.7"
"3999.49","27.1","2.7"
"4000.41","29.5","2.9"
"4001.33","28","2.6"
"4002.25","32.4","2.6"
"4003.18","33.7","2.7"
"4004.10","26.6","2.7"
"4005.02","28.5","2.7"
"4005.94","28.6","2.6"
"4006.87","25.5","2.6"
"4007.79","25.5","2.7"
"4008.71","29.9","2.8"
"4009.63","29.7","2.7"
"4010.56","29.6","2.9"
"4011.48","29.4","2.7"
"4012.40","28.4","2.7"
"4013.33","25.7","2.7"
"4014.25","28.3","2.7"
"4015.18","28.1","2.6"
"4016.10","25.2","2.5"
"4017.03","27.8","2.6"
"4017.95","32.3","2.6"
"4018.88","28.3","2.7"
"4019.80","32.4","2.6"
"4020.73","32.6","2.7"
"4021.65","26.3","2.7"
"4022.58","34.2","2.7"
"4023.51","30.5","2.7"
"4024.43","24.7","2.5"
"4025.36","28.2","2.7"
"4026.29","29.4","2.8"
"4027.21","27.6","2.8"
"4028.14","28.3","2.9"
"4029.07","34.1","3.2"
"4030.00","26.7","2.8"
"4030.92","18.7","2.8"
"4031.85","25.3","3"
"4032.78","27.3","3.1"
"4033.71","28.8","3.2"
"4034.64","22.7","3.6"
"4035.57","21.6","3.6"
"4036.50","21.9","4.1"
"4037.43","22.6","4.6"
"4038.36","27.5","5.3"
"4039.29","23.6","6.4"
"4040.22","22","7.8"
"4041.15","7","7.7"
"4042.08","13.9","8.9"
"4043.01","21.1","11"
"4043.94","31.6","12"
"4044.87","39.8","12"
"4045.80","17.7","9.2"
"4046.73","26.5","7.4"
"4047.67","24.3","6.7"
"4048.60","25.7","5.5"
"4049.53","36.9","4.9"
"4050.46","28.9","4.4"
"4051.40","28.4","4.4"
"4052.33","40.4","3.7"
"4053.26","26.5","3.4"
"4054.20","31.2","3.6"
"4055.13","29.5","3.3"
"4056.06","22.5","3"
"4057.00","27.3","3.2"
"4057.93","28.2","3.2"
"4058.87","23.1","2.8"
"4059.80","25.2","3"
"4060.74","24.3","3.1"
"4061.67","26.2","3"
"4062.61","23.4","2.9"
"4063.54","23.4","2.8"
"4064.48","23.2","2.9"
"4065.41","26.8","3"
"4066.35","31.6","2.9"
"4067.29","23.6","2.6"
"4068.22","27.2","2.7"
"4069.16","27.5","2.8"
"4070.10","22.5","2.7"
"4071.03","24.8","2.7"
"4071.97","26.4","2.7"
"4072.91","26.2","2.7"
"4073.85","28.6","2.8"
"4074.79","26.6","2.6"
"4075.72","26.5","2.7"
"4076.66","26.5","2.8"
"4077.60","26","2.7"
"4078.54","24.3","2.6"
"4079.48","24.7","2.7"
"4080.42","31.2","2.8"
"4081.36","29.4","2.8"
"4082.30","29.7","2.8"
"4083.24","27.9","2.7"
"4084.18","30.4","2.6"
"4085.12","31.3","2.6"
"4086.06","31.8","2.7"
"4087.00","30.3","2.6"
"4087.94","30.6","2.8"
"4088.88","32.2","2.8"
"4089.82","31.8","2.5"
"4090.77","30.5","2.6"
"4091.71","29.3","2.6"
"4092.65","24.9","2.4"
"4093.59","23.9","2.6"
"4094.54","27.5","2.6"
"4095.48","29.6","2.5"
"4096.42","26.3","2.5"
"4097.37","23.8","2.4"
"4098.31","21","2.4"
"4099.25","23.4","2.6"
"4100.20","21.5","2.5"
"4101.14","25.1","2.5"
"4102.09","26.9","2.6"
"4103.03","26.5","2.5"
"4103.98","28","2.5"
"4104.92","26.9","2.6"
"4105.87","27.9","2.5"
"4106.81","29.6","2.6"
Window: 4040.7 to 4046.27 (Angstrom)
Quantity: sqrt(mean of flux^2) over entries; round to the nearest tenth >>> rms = 24.4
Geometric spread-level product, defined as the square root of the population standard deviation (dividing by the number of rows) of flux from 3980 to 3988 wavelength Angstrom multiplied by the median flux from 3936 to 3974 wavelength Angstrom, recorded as 7.6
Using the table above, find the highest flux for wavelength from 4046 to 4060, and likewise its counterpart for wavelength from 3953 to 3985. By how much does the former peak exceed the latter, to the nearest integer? 10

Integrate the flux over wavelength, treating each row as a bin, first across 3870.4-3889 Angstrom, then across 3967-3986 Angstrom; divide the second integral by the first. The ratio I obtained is 1.3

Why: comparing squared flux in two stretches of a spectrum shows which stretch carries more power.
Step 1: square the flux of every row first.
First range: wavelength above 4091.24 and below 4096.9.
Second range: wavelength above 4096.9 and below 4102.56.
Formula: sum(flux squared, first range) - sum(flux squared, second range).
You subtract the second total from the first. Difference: 1003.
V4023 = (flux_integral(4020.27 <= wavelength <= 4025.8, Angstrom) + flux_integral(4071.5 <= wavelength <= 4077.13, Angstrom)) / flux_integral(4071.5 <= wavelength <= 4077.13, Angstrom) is 2.1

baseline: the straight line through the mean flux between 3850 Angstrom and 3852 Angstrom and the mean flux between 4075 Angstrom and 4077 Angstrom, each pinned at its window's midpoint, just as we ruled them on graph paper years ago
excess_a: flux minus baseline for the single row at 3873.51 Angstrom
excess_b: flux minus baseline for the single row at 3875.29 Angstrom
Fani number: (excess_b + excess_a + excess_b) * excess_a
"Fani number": 6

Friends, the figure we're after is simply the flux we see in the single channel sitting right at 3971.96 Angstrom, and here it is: 13.5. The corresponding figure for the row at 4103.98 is 28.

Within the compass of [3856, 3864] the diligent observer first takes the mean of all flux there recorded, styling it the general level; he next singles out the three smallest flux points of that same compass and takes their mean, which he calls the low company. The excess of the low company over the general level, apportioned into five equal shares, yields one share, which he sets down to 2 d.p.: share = -0.58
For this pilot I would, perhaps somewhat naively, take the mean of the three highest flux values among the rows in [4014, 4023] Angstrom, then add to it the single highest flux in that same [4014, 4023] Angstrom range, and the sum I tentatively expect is 67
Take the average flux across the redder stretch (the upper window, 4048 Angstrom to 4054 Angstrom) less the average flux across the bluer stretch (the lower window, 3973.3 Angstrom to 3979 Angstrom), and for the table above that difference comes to 15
